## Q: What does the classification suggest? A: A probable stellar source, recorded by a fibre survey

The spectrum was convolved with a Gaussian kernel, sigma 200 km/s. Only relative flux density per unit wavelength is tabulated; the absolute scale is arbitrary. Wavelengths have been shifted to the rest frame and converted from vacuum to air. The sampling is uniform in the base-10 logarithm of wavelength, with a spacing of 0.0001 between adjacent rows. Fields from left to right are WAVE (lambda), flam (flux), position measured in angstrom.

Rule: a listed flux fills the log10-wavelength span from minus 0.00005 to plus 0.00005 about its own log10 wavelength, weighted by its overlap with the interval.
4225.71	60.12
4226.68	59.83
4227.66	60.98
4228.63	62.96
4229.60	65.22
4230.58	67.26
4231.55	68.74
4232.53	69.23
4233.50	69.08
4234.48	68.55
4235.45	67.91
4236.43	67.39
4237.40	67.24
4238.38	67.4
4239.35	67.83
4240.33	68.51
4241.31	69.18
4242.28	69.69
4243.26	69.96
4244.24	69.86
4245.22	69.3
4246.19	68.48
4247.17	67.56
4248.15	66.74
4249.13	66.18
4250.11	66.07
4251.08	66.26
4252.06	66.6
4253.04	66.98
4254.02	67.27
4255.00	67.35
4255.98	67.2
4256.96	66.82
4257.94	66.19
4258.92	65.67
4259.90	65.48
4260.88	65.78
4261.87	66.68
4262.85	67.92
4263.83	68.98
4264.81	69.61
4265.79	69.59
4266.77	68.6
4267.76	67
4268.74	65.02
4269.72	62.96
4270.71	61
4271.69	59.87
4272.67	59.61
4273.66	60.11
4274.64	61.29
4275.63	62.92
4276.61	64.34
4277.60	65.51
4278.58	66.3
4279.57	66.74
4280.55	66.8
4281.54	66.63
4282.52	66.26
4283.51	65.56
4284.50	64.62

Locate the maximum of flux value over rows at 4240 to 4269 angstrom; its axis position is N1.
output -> 4243.26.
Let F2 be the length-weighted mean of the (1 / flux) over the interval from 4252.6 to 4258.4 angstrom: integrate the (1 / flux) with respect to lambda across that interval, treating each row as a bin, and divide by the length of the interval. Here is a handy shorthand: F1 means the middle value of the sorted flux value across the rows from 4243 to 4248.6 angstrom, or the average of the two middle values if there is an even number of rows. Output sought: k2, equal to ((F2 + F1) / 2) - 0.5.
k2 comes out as 33.95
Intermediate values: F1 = 68.9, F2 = 0.0149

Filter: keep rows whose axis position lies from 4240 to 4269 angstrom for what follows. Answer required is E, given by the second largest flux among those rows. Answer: 69.86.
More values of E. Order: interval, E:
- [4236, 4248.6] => 69.86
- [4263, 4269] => 69.59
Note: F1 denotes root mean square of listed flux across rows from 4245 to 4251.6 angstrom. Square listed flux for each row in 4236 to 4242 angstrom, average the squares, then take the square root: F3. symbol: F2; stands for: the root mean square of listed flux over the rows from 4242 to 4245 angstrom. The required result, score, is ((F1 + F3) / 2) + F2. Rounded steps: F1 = 67.2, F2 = 69.8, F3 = 67.9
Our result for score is 137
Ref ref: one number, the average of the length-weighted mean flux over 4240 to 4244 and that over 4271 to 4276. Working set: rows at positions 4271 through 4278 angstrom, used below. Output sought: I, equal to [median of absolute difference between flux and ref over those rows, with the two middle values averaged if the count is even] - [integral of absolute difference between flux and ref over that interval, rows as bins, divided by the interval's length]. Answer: 0.47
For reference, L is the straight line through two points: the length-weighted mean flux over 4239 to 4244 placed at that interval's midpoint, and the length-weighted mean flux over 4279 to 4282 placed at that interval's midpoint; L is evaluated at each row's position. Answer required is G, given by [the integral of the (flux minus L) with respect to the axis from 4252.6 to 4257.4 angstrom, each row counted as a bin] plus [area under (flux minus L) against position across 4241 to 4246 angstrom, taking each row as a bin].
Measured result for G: -2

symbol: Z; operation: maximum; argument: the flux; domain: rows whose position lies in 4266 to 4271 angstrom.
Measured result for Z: 68.6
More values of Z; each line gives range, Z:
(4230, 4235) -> 69.23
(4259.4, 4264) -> 68.98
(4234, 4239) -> 68.55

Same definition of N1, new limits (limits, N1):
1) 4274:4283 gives 4280.55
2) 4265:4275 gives 4265.79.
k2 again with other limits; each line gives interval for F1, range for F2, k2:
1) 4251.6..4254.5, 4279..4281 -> 33.00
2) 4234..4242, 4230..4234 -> 33.44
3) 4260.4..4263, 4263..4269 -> 32.85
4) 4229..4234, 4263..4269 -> 33.88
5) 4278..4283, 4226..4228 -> 32.82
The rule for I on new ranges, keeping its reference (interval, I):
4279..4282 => 0.03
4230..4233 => 0.44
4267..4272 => -0.53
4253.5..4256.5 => 0.00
